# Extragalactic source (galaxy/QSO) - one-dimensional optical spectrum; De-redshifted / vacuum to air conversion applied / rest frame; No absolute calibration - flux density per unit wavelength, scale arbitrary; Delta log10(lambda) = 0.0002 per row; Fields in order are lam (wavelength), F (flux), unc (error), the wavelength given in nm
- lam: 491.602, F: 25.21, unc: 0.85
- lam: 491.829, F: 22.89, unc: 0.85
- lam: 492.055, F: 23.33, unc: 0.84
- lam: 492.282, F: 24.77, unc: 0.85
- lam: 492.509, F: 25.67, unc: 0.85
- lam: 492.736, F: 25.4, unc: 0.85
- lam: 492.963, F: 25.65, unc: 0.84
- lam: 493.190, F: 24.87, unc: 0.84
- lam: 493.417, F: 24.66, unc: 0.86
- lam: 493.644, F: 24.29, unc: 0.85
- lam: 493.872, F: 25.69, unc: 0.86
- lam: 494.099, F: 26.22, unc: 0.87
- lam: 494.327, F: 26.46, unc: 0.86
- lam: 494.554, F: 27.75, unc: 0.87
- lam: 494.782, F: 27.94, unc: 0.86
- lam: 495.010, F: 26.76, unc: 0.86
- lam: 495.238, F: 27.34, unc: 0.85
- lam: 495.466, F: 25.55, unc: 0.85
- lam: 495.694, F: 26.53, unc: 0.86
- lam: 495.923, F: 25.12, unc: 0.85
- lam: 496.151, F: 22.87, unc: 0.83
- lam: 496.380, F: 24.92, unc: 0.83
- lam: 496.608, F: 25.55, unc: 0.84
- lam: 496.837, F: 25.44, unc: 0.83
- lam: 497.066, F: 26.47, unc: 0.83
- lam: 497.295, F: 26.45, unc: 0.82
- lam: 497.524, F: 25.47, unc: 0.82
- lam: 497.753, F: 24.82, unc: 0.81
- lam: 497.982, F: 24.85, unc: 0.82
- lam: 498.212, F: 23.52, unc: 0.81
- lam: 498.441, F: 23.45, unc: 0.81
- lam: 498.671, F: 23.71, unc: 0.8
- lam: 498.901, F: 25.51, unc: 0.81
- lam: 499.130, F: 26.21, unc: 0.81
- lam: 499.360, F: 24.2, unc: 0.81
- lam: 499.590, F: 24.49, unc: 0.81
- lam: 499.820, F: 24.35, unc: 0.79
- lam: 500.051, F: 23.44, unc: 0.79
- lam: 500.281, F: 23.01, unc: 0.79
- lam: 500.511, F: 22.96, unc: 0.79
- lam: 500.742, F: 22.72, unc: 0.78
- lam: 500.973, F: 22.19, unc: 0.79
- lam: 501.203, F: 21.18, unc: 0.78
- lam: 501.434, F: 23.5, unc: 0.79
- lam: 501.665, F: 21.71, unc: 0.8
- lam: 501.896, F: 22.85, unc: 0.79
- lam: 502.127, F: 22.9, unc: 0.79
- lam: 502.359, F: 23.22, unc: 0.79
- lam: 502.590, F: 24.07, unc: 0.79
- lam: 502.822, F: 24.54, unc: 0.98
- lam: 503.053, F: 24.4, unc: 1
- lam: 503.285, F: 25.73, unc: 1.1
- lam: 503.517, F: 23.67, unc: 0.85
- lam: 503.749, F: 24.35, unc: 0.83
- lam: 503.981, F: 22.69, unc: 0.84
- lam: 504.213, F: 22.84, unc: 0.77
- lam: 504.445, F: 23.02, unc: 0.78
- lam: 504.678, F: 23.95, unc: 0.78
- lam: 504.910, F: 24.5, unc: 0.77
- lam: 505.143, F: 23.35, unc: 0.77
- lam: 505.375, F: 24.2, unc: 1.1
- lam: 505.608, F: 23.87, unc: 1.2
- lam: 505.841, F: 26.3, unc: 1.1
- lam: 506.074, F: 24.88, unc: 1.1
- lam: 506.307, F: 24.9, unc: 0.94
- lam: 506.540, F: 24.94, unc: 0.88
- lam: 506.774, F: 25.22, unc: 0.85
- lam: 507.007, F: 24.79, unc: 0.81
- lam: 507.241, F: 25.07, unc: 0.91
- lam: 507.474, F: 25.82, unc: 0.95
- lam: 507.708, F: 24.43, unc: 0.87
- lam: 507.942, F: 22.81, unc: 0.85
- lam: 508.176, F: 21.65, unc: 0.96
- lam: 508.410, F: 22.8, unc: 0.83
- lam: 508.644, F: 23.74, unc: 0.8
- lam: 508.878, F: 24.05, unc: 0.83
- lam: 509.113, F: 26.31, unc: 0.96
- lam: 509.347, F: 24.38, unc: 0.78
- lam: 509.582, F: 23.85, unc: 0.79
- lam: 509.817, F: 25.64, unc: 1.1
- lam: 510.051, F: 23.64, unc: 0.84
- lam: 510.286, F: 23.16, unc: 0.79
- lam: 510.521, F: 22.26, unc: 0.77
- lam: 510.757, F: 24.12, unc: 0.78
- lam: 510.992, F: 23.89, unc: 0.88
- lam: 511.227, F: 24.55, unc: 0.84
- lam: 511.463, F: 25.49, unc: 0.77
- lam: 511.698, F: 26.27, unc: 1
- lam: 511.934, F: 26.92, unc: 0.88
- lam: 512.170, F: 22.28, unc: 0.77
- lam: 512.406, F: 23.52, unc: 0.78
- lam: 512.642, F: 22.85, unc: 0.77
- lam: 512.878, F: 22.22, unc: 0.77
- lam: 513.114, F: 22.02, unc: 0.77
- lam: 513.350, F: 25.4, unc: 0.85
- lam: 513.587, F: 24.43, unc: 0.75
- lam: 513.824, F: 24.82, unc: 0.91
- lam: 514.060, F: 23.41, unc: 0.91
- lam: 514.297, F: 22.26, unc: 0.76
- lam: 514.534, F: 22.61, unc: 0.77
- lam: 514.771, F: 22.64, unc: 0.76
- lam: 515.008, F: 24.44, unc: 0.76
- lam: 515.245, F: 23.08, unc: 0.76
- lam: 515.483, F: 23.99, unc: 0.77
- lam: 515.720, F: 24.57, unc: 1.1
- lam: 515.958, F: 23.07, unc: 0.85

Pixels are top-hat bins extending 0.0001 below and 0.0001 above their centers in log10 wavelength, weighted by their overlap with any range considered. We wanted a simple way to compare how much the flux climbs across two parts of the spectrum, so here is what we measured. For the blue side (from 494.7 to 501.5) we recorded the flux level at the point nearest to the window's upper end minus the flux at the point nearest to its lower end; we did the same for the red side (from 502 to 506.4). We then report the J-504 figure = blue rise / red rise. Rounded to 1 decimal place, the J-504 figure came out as -2.2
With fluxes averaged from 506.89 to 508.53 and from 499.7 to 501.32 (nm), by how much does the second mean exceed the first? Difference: -1.1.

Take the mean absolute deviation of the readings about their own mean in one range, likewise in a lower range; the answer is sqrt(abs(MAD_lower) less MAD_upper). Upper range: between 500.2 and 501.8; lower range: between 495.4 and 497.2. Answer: 0.30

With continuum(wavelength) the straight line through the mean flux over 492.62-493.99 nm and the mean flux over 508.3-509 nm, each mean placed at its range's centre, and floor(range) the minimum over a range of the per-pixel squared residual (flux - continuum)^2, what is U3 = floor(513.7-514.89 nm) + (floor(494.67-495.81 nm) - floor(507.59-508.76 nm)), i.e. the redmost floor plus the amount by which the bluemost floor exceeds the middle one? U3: 0.5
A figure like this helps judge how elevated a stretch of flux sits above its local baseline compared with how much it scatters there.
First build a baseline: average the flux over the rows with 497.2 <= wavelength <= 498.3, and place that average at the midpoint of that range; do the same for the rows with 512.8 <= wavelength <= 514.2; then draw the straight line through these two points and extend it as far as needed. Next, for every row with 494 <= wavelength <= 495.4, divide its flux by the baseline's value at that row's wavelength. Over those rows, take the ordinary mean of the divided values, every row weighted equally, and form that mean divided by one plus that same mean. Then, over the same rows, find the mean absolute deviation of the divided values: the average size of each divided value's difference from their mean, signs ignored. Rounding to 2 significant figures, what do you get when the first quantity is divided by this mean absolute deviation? 21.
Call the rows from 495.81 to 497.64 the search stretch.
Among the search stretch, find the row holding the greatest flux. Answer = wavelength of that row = 497.066 nm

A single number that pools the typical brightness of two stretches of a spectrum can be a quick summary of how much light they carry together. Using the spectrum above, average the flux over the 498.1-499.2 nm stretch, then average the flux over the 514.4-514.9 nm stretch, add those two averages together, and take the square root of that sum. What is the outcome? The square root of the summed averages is 6.9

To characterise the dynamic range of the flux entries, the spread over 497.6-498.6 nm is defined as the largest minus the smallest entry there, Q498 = 1.4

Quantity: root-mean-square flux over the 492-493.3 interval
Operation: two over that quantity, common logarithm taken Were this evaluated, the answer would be -1.10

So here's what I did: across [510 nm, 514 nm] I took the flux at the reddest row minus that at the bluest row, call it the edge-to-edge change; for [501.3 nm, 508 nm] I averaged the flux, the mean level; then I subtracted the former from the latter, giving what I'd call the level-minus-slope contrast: 22.9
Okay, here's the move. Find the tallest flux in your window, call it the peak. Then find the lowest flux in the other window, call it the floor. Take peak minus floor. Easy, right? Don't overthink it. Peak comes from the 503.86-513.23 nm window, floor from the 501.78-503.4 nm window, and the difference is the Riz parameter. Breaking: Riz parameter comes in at 4.1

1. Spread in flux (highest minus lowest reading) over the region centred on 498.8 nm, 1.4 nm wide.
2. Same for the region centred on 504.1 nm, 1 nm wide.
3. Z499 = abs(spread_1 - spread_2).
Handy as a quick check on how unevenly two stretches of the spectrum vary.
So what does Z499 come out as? 1.1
